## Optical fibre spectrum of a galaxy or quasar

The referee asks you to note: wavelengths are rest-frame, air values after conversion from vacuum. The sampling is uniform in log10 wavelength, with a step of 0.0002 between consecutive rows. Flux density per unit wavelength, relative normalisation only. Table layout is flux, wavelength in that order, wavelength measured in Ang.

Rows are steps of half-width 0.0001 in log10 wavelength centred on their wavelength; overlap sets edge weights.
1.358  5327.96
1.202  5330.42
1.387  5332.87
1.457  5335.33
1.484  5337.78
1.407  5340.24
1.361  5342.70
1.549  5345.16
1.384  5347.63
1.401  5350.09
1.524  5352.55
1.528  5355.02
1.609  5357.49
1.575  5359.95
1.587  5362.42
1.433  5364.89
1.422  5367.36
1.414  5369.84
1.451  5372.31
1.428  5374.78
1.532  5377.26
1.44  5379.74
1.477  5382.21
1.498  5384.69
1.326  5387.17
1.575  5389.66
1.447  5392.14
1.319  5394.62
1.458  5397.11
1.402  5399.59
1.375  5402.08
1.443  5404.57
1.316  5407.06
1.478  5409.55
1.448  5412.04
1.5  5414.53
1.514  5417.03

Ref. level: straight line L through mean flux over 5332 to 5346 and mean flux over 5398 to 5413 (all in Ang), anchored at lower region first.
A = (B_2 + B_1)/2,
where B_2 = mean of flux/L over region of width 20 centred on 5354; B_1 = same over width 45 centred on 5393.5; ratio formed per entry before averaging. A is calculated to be 1.04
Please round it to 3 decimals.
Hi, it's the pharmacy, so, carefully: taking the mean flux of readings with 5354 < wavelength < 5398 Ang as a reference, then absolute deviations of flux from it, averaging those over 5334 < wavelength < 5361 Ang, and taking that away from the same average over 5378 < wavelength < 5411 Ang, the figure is -0.005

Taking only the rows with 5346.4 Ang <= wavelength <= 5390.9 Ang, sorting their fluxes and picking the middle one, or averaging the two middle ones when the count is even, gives 1.46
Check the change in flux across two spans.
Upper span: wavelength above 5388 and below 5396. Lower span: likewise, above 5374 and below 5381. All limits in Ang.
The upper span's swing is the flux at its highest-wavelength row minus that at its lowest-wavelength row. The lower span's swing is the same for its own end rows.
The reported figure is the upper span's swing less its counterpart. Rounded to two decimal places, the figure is -0.27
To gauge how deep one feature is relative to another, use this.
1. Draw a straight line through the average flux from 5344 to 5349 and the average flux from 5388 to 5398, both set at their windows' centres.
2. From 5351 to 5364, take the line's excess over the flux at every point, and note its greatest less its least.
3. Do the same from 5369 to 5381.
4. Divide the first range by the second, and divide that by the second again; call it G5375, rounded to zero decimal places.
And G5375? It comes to 6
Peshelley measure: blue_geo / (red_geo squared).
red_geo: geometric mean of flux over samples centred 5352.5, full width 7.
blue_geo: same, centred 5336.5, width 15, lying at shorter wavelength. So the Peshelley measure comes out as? 0.63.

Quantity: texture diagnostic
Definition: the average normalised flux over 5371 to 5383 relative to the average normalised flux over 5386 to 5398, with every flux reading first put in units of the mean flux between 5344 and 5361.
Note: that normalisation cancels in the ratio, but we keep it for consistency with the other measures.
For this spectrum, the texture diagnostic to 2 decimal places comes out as 1.03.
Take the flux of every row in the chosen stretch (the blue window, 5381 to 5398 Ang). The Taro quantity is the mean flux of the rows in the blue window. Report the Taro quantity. 1.44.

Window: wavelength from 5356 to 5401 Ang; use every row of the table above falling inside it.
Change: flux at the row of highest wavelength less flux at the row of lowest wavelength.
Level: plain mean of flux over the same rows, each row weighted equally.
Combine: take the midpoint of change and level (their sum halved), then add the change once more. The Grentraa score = 0.42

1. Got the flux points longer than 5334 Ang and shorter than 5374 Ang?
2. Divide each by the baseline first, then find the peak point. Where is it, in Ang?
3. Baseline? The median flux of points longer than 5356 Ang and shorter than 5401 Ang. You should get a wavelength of 5357.49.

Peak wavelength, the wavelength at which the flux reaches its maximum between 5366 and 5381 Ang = 5377.26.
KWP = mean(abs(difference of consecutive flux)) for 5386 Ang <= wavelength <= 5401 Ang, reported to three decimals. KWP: 0.140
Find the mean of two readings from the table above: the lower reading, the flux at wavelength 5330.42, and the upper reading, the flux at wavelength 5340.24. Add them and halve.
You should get 1.30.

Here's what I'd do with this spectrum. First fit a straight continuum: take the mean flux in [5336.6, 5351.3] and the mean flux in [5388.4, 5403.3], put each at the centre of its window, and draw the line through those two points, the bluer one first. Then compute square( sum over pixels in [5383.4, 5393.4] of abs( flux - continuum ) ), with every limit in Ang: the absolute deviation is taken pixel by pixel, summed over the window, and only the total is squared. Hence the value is 0.11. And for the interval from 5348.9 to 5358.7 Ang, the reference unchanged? 0.16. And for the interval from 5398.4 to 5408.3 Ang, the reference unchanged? 0.04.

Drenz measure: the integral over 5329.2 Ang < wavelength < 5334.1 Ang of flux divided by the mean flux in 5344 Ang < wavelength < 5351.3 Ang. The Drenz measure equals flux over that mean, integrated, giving 4.4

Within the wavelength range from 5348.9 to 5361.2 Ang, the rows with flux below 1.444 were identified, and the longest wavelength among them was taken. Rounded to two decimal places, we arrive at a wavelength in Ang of 5350.09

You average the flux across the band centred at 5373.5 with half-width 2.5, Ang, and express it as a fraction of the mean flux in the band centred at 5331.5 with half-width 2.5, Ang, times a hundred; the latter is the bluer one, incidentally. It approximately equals 111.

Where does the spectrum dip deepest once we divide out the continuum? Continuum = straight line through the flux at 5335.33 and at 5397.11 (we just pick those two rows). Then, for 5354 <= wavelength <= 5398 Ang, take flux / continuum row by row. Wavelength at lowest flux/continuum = 5394.62 Ang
